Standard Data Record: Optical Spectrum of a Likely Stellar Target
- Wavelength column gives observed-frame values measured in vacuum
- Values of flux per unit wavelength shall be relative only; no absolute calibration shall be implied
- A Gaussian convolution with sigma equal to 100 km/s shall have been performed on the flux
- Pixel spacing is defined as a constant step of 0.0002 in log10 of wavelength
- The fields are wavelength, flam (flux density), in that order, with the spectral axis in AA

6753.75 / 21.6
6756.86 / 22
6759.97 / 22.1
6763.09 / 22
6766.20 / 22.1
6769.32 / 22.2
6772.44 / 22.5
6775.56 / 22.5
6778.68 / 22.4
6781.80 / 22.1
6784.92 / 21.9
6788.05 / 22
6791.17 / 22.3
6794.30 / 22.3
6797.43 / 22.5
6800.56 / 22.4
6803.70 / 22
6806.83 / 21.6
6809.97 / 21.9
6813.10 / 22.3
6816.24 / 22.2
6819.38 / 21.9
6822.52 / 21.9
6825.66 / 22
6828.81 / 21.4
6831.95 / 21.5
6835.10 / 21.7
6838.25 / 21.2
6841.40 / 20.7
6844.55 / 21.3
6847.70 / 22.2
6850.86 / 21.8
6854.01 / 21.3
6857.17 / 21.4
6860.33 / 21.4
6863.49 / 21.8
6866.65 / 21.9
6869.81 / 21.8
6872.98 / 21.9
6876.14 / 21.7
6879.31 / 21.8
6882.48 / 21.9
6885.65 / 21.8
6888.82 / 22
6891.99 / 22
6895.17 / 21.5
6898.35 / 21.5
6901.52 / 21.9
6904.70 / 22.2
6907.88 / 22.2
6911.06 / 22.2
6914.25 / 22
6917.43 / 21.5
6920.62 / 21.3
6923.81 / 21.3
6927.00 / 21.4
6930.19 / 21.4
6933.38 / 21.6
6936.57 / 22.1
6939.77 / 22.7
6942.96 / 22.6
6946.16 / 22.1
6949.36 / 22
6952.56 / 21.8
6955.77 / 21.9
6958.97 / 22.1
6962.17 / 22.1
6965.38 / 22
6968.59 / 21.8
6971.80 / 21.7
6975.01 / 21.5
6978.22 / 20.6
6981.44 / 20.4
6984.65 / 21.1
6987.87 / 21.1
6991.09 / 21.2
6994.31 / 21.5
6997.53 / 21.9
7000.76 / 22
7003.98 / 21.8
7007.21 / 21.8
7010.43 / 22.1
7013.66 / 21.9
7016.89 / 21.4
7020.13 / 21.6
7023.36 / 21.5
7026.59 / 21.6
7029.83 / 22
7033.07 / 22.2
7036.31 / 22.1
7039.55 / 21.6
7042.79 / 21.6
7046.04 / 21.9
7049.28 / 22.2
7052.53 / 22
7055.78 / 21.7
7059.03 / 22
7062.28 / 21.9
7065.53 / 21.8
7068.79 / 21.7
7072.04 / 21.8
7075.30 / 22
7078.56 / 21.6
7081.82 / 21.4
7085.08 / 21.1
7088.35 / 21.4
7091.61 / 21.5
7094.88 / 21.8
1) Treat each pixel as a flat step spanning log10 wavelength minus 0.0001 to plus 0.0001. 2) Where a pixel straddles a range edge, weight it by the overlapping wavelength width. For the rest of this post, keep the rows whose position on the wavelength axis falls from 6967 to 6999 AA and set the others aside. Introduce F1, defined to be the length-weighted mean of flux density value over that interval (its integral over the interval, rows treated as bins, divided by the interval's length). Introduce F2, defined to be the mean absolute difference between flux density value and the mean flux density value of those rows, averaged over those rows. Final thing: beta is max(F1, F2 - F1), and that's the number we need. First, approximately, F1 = 21.28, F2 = 0.40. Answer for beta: 21.3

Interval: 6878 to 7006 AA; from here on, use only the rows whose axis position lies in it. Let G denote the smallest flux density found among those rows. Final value 20.4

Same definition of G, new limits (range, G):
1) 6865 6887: 21.7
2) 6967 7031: 20.4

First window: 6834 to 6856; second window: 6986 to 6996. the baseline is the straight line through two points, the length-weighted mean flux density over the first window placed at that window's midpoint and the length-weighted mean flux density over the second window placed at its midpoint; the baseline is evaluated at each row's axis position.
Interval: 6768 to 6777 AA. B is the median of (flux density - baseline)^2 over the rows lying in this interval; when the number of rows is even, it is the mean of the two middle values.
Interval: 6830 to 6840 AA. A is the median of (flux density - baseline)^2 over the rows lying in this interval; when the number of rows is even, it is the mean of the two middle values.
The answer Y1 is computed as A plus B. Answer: 0.97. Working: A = 0.06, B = 0.92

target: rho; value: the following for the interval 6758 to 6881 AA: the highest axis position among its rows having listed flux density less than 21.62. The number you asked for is 6860.33 AA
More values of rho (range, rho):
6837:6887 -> 6860.33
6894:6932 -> 6930.19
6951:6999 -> 6994.31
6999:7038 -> 7026.59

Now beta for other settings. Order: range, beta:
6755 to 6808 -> 22.2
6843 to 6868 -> 21.6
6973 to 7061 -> 21.6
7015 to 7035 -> 21.7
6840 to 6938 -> 21.7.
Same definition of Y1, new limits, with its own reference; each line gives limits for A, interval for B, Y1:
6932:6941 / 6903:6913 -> 1.28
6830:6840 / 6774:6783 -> 0.80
